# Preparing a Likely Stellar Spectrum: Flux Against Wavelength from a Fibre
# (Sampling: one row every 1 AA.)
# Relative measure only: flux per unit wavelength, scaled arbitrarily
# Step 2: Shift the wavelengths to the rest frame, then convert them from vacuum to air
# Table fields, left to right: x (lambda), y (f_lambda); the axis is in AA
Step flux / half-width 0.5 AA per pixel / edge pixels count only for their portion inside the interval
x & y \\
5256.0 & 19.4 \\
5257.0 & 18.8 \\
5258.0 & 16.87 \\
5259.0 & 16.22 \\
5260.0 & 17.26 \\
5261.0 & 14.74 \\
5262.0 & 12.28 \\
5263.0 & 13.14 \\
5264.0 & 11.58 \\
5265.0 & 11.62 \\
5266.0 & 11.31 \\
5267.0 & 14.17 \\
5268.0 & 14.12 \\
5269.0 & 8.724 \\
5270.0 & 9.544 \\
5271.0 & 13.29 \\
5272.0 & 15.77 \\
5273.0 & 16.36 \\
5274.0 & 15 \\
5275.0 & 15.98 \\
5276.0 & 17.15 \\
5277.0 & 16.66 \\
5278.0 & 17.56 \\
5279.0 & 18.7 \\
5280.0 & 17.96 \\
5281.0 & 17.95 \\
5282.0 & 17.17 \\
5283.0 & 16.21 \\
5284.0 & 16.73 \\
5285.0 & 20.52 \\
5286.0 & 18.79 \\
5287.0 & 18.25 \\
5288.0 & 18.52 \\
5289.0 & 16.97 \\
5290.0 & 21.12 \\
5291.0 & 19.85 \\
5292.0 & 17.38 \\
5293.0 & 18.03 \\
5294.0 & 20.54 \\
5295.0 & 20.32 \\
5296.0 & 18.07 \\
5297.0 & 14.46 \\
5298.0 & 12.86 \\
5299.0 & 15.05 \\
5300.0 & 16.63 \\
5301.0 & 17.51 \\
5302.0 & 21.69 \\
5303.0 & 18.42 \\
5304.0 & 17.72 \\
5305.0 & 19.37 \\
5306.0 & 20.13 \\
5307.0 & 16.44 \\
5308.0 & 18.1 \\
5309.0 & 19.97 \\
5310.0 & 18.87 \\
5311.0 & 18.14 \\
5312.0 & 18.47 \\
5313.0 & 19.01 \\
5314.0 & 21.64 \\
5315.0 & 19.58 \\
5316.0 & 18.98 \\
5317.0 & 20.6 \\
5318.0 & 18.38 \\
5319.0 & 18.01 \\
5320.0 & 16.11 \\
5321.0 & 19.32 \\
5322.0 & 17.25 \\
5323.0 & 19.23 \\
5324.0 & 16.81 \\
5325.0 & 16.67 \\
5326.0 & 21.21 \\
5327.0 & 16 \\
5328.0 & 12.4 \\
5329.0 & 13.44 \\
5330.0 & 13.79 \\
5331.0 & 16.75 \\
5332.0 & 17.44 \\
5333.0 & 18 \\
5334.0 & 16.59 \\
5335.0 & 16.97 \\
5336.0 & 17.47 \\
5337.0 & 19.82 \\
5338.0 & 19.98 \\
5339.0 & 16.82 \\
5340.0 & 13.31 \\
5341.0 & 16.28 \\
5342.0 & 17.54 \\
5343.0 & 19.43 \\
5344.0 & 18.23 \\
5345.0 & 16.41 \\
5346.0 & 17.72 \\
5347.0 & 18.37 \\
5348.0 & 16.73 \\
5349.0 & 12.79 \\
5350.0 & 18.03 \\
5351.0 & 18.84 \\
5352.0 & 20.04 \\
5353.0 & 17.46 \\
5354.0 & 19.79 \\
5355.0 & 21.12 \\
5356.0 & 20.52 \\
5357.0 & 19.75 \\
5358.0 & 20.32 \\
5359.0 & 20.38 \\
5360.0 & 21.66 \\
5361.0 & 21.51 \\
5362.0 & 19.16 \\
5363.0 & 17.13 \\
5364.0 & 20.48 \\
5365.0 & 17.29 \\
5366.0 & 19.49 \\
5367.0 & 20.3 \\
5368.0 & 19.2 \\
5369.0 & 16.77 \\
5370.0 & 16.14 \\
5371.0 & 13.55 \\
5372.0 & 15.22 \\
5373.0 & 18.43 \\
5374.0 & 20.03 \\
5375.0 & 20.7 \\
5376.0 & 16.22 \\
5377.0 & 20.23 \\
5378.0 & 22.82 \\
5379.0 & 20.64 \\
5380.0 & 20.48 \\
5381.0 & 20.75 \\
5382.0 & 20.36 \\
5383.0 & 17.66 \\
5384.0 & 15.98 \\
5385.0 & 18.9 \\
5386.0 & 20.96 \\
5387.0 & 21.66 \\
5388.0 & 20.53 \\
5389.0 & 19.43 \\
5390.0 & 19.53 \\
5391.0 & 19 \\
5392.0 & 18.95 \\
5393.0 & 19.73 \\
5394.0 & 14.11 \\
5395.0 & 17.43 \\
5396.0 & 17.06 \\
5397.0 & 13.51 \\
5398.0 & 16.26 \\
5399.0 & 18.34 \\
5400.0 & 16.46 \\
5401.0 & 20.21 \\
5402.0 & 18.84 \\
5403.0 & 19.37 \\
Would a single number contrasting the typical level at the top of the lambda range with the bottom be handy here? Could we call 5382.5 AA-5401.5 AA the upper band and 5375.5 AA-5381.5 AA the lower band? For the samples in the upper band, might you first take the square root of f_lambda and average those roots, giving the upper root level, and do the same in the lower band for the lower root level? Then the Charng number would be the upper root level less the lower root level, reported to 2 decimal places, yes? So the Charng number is -0.23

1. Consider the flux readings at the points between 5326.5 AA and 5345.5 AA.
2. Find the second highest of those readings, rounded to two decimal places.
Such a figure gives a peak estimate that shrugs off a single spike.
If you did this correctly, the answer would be 19.82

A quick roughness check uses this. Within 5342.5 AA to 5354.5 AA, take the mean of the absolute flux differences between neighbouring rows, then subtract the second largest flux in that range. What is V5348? -17.7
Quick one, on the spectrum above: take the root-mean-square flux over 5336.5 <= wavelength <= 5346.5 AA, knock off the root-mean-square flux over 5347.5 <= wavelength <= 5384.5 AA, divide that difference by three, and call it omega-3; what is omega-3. -0.4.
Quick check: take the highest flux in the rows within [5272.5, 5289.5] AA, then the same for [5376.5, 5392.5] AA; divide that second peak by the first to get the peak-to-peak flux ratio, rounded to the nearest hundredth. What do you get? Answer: 1.11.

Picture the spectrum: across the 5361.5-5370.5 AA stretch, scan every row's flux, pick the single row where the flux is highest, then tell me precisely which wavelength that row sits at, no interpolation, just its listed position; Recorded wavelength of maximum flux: 5364.0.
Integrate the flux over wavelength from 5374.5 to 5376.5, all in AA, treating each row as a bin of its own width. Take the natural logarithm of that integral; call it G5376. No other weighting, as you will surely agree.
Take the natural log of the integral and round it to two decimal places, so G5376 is 3.61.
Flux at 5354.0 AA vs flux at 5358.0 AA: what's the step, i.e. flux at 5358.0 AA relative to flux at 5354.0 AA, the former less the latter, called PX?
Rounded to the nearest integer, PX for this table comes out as 1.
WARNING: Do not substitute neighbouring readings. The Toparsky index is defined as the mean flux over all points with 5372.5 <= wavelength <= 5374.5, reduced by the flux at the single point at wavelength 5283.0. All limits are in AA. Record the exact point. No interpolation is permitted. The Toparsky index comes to 3.0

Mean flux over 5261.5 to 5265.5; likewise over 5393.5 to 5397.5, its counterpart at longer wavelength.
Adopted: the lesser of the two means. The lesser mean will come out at 12.2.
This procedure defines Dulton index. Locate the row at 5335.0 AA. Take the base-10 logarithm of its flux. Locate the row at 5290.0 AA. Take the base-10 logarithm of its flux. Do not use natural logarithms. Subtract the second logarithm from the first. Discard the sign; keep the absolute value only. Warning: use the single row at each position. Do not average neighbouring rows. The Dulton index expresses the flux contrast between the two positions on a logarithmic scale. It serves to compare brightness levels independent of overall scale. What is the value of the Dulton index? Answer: 0.10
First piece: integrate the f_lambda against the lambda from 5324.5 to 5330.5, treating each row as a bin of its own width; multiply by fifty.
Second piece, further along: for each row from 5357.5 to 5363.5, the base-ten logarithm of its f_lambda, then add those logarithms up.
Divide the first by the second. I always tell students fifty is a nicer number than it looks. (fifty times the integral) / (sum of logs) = 599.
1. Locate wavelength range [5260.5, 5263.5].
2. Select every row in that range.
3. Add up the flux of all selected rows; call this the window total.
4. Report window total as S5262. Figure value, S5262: 40.2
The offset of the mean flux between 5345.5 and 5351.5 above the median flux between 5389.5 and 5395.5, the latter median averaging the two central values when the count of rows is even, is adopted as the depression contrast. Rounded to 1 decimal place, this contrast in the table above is -1.9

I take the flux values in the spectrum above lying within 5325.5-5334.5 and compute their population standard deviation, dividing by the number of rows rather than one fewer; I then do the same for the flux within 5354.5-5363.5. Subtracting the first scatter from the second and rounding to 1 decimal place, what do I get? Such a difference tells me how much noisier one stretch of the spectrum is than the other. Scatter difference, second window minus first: -1.2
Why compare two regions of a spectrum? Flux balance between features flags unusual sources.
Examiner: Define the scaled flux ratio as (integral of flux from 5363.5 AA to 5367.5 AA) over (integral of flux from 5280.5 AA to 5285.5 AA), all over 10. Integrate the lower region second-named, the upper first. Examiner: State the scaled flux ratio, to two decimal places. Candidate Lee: 0.09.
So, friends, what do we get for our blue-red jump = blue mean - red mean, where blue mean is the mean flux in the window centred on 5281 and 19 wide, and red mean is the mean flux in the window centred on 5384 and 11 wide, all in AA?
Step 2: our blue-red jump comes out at -2.2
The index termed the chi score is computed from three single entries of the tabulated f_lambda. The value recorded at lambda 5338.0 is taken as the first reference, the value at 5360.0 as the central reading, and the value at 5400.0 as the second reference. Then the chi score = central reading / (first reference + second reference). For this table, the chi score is 0.59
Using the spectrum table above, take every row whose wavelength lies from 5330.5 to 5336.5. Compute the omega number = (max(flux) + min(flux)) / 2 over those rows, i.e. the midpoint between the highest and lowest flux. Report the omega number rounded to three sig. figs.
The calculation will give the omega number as 17.3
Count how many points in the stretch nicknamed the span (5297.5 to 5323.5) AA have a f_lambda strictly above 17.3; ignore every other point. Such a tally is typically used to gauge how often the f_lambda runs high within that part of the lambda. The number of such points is 20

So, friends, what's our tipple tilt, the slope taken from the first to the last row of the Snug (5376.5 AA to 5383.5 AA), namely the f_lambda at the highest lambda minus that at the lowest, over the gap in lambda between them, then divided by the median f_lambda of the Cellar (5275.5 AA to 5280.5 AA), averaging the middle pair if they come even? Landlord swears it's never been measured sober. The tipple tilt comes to -0.024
